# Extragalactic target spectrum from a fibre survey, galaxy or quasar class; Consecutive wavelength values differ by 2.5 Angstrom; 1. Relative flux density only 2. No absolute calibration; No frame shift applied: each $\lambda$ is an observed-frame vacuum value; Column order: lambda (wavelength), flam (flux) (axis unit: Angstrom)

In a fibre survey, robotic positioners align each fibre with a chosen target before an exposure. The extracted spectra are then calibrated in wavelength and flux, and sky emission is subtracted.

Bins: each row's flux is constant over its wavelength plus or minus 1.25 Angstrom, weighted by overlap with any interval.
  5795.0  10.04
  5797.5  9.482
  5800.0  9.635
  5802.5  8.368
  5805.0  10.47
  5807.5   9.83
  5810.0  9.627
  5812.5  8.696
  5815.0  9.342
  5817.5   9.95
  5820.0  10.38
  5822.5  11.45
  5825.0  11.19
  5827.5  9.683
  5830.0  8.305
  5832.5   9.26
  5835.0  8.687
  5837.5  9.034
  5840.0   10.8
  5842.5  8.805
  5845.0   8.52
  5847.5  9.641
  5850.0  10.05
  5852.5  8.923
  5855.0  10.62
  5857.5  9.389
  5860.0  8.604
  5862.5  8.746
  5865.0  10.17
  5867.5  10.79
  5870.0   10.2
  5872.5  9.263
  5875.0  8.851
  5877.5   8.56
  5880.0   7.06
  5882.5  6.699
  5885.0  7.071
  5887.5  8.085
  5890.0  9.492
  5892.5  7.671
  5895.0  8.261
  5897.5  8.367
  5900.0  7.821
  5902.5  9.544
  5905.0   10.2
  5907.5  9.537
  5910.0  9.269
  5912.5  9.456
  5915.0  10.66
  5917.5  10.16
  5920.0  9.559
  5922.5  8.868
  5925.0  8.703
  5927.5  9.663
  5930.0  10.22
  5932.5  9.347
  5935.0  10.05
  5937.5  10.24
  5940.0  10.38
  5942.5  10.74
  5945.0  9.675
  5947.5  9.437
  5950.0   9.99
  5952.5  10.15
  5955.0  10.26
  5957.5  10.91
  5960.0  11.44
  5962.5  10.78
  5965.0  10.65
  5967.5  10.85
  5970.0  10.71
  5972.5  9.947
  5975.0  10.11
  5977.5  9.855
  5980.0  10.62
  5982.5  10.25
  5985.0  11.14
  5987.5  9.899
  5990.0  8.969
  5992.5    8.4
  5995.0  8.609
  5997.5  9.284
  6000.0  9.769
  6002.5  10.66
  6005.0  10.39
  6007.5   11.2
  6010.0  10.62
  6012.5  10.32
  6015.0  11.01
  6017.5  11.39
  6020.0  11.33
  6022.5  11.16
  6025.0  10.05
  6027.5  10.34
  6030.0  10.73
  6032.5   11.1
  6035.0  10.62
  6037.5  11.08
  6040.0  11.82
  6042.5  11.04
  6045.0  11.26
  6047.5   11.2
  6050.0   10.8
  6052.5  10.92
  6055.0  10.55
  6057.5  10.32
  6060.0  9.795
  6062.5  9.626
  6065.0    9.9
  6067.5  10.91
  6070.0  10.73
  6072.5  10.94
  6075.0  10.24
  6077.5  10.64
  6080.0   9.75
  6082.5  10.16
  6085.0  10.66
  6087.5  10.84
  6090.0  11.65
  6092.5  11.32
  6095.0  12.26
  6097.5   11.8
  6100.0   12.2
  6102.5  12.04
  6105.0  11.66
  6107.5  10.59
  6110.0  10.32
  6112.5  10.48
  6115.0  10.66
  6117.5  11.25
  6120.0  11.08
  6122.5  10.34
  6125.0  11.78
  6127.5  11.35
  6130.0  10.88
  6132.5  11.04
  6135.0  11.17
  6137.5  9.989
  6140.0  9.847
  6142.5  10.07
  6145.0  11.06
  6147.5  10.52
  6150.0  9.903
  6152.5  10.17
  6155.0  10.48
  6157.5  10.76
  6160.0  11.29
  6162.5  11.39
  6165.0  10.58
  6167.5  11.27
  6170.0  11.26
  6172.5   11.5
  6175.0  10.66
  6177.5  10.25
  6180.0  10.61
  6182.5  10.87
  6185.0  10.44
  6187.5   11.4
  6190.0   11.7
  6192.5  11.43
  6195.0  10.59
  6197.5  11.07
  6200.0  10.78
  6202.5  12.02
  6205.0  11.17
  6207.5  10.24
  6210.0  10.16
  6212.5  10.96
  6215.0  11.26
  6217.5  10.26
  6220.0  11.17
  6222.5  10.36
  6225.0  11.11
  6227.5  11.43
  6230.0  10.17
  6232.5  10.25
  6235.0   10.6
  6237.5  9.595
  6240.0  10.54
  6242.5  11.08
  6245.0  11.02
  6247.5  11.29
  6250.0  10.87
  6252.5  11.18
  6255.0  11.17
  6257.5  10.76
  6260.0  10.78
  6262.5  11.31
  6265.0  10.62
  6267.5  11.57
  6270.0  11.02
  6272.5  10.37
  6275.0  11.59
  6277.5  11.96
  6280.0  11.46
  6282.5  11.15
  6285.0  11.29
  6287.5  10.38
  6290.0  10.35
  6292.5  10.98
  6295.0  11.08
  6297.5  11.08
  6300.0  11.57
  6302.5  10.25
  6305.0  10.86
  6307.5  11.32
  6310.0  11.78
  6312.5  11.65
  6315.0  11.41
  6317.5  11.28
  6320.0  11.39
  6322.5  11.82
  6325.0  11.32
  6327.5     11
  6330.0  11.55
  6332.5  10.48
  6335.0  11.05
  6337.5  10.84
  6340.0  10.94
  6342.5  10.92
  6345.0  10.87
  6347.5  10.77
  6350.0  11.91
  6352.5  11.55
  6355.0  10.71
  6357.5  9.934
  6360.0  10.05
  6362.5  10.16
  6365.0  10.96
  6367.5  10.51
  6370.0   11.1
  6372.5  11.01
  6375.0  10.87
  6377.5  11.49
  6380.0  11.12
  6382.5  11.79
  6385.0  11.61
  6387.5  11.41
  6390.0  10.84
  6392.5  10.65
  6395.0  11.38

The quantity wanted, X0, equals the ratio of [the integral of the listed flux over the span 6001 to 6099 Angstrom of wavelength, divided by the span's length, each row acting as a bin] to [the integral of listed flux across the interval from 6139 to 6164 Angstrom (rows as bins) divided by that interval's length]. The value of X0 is 1.02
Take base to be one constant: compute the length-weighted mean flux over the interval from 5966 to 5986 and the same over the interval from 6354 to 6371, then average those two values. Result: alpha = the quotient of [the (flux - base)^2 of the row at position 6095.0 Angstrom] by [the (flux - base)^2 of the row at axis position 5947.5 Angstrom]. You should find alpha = 3.16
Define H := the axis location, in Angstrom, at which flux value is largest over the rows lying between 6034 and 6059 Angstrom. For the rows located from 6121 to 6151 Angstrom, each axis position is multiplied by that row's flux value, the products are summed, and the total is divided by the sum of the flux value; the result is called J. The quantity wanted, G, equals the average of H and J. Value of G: 6088.0 Angstrom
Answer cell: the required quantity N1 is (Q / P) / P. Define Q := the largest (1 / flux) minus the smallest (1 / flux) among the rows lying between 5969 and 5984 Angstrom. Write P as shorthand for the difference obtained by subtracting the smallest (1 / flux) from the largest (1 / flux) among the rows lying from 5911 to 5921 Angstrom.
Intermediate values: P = 0.0119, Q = 0.0081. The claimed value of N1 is 57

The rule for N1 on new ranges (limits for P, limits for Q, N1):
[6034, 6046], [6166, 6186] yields 116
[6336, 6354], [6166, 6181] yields 134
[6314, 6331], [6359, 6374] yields 237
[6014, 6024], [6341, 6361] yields 1819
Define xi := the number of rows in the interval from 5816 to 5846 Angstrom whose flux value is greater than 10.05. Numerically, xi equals 4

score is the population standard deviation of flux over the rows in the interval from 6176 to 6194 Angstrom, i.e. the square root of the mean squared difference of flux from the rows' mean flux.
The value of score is 0.52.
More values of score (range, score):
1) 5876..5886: 0.72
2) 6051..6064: 0.48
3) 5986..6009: 0.90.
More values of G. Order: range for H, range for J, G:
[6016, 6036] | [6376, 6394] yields 6201.2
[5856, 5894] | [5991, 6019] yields 5936.6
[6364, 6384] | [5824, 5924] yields 6127.9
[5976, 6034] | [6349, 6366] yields 6187.4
